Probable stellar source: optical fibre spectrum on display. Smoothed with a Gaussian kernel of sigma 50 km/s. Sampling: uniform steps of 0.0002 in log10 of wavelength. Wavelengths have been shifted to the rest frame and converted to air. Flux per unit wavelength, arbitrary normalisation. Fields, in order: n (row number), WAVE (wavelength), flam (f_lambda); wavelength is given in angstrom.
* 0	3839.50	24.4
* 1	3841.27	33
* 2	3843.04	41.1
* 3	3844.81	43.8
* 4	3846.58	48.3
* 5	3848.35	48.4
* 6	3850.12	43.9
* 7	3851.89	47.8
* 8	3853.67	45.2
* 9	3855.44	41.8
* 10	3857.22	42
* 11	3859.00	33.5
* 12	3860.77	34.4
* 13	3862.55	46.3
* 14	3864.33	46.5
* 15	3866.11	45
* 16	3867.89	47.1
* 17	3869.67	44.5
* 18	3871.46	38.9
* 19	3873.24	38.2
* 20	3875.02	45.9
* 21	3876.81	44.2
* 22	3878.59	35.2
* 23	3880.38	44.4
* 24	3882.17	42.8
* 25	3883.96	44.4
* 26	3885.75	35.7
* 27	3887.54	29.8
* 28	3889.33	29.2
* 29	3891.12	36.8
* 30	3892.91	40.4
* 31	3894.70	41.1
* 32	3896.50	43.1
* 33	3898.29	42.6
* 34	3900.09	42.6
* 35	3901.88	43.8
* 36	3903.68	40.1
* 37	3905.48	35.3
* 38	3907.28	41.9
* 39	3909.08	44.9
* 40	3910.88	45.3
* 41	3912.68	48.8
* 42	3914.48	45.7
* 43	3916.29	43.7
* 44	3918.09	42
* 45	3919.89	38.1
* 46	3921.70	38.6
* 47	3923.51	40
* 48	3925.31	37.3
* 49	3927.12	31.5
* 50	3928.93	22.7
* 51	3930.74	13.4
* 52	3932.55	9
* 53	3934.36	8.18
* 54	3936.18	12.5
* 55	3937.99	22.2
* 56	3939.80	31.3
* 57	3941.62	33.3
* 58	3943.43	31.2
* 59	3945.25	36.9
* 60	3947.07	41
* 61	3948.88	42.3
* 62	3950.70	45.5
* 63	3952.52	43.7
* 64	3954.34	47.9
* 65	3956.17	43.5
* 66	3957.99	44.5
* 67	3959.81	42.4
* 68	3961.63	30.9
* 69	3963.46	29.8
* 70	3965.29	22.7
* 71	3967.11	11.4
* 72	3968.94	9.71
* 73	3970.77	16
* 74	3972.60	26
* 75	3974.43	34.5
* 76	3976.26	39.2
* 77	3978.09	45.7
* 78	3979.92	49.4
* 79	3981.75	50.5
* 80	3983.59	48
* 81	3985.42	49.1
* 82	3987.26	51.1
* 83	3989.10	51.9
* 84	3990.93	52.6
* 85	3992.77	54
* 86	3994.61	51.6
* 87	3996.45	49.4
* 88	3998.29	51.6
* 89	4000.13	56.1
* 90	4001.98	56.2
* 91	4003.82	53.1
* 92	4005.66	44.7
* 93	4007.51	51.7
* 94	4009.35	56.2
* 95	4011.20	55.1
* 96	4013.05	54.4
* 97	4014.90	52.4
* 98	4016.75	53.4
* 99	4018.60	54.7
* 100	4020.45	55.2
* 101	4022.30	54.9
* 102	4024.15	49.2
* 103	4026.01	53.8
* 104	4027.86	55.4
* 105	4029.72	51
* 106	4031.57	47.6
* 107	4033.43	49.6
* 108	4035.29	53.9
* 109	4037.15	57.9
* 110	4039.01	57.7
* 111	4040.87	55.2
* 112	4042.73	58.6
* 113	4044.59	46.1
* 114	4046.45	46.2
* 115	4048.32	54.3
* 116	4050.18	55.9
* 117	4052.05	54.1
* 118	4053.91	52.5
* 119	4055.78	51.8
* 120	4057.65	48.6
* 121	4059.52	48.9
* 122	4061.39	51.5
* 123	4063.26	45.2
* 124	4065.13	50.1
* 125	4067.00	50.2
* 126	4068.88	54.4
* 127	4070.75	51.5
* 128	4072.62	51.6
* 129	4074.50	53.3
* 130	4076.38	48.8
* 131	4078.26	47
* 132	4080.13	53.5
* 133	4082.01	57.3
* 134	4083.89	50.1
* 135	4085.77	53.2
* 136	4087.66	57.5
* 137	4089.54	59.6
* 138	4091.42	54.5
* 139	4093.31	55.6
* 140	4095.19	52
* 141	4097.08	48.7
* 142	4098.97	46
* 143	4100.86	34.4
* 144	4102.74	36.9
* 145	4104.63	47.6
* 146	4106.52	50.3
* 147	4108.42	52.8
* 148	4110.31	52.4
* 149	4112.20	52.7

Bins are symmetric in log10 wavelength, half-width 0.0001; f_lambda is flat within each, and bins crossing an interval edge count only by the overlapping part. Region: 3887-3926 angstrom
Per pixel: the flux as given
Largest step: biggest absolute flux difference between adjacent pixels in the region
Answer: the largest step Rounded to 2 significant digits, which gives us 7.6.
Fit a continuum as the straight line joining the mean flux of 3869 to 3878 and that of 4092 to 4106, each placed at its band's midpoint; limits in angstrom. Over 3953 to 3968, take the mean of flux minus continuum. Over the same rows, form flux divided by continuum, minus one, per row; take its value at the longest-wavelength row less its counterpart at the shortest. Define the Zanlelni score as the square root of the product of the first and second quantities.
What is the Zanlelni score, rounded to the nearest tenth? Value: 2.8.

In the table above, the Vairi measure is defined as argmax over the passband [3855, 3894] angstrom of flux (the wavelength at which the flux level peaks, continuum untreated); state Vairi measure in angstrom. 3867.89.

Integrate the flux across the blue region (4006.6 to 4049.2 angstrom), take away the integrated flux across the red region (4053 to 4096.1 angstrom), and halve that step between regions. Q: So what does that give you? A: 11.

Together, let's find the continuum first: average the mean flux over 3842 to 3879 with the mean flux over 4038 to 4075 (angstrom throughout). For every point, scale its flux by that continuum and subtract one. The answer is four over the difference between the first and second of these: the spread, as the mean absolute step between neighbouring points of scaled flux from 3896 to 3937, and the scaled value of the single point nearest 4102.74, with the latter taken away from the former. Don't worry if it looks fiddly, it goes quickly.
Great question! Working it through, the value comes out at 14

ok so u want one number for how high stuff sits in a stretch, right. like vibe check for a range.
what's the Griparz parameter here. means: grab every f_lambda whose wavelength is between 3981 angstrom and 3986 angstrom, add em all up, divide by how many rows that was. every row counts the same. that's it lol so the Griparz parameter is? 49.2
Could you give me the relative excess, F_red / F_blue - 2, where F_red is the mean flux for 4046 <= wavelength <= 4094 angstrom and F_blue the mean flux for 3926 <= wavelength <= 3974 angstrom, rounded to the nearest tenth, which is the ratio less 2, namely -0.2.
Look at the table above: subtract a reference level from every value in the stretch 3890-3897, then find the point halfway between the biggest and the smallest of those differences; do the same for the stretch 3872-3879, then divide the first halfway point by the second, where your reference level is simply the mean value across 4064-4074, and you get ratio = 1.1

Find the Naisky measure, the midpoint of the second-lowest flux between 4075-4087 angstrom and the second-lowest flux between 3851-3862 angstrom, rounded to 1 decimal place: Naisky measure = 41.6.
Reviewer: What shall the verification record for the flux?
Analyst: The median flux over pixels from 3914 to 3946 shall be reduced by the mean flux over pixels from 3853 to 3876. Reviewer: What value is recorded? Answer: -10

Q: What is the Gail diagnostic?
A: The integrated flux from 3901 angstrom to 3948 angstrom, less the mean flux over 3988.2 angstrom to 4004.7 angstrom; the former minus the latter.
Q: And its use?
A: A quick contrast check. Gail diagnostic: 1534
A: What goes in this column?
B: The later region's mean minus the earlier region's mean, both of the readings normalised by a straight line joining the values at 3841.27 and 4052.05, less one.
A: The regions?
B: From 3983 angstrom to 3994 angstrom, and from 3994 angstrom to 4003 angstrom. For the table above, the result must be 0.02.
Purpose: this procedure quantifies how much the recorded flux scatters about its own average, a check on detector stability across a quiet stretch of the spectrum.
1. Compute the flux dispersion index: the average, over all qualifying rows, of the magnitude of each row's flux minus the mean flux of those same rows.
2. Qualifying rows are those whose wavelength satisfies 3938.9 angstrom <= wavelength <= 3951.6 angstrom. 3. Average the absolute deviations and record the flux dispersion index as 4.8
